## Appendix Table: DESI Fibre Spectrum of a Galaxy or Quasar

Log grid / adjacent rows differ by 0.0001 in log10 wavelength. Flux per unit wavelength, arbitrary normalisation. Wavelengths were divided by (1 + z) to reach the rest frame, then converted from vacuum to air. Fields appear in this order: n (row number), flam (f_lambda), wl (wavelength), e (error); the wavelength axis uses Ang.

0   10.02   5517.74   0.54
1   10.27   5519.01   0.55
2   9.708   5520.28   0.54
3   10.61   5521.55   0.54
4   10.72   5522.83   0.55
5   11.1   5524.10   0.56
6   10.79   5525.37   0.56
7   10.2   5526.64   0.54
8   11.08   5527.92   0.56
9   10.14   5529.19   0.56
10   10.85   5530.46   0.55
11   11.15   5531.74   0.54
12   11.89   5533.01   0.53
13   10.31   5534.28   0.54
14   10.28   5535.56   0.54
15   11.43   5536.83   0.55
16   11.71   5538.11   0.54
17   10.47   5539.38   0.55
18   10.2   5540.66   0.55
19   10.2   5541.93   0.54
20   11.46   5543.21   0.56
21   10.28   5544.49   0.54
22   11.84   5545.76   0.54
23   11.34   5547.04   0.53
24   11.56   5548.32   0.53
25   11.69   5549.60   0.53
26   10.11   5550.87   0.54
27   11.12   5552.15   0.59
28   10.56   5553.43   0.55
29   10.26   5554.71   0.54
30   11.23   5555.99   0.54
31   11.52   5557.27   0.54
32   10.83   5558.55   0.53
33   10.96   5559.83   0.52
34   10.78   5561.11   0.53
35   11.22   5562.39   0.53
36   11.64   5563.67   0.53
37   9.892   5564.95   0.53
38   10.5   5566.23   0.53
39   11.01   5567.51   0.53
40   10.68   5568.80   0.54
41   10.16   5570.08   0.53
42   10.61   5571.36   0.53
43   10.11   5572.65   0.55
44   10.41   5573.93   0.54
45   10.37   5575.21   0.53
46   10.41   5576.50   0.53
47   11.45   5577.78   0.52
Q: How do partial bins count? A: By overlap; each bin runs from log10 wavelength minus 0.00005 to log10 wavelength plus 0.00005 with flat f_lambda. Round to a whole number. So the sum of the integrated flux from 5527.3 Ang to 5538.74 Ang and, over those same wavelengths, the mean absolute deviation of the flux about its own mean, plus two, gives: 128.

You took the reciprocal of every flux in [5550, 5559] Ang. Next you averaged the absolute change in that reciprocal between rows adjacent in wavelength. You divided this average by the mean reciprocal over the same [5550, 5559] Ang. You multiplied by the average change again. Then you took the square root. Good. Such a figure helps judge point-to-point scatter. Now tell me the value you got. 0.0179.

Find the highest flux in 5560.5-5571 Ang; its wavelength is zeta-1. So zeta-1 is 5563.67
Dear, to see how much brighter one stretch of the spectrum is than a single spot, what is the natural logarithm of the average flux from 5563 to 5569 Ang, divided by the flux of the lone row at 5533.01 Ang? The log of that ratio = -0.101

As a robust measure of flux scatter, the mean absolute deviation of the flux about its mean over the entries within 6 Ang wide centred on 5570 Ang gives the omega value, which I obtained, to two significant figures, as 0.30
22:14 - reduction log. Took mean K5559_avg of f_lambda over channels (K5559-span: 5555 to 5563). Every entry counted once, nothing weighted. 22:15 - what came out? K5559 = 11.1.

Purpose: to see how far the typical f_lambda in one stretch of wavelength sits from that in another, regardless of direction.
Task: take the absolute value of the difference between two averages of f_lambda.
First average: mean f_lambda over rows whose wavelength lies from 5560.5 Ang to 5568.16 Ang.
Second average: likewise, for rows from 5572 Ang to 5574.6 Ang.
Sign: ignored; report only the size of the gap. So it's 0.6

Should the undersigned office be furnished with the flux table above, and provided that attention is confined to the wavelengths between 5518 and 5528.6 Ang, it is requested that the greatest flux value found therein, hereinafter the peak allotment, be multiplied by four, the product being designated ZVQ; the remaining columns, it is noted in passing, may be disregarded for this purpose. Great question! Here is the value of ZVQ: 44.4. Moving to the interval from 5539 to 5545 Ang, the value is 45.8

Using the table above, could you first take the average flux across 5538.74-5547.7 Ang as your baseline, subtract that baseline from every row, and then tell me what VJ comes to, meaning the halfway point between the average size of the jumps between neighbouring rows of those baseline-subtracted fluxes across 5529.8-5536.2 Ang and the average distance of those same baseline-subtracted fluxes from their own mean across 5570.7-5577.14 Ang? 0.39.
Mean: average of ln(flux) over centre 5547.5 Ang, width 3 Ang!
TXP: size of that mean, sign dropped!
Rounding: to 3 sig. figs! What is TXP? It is 2.44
